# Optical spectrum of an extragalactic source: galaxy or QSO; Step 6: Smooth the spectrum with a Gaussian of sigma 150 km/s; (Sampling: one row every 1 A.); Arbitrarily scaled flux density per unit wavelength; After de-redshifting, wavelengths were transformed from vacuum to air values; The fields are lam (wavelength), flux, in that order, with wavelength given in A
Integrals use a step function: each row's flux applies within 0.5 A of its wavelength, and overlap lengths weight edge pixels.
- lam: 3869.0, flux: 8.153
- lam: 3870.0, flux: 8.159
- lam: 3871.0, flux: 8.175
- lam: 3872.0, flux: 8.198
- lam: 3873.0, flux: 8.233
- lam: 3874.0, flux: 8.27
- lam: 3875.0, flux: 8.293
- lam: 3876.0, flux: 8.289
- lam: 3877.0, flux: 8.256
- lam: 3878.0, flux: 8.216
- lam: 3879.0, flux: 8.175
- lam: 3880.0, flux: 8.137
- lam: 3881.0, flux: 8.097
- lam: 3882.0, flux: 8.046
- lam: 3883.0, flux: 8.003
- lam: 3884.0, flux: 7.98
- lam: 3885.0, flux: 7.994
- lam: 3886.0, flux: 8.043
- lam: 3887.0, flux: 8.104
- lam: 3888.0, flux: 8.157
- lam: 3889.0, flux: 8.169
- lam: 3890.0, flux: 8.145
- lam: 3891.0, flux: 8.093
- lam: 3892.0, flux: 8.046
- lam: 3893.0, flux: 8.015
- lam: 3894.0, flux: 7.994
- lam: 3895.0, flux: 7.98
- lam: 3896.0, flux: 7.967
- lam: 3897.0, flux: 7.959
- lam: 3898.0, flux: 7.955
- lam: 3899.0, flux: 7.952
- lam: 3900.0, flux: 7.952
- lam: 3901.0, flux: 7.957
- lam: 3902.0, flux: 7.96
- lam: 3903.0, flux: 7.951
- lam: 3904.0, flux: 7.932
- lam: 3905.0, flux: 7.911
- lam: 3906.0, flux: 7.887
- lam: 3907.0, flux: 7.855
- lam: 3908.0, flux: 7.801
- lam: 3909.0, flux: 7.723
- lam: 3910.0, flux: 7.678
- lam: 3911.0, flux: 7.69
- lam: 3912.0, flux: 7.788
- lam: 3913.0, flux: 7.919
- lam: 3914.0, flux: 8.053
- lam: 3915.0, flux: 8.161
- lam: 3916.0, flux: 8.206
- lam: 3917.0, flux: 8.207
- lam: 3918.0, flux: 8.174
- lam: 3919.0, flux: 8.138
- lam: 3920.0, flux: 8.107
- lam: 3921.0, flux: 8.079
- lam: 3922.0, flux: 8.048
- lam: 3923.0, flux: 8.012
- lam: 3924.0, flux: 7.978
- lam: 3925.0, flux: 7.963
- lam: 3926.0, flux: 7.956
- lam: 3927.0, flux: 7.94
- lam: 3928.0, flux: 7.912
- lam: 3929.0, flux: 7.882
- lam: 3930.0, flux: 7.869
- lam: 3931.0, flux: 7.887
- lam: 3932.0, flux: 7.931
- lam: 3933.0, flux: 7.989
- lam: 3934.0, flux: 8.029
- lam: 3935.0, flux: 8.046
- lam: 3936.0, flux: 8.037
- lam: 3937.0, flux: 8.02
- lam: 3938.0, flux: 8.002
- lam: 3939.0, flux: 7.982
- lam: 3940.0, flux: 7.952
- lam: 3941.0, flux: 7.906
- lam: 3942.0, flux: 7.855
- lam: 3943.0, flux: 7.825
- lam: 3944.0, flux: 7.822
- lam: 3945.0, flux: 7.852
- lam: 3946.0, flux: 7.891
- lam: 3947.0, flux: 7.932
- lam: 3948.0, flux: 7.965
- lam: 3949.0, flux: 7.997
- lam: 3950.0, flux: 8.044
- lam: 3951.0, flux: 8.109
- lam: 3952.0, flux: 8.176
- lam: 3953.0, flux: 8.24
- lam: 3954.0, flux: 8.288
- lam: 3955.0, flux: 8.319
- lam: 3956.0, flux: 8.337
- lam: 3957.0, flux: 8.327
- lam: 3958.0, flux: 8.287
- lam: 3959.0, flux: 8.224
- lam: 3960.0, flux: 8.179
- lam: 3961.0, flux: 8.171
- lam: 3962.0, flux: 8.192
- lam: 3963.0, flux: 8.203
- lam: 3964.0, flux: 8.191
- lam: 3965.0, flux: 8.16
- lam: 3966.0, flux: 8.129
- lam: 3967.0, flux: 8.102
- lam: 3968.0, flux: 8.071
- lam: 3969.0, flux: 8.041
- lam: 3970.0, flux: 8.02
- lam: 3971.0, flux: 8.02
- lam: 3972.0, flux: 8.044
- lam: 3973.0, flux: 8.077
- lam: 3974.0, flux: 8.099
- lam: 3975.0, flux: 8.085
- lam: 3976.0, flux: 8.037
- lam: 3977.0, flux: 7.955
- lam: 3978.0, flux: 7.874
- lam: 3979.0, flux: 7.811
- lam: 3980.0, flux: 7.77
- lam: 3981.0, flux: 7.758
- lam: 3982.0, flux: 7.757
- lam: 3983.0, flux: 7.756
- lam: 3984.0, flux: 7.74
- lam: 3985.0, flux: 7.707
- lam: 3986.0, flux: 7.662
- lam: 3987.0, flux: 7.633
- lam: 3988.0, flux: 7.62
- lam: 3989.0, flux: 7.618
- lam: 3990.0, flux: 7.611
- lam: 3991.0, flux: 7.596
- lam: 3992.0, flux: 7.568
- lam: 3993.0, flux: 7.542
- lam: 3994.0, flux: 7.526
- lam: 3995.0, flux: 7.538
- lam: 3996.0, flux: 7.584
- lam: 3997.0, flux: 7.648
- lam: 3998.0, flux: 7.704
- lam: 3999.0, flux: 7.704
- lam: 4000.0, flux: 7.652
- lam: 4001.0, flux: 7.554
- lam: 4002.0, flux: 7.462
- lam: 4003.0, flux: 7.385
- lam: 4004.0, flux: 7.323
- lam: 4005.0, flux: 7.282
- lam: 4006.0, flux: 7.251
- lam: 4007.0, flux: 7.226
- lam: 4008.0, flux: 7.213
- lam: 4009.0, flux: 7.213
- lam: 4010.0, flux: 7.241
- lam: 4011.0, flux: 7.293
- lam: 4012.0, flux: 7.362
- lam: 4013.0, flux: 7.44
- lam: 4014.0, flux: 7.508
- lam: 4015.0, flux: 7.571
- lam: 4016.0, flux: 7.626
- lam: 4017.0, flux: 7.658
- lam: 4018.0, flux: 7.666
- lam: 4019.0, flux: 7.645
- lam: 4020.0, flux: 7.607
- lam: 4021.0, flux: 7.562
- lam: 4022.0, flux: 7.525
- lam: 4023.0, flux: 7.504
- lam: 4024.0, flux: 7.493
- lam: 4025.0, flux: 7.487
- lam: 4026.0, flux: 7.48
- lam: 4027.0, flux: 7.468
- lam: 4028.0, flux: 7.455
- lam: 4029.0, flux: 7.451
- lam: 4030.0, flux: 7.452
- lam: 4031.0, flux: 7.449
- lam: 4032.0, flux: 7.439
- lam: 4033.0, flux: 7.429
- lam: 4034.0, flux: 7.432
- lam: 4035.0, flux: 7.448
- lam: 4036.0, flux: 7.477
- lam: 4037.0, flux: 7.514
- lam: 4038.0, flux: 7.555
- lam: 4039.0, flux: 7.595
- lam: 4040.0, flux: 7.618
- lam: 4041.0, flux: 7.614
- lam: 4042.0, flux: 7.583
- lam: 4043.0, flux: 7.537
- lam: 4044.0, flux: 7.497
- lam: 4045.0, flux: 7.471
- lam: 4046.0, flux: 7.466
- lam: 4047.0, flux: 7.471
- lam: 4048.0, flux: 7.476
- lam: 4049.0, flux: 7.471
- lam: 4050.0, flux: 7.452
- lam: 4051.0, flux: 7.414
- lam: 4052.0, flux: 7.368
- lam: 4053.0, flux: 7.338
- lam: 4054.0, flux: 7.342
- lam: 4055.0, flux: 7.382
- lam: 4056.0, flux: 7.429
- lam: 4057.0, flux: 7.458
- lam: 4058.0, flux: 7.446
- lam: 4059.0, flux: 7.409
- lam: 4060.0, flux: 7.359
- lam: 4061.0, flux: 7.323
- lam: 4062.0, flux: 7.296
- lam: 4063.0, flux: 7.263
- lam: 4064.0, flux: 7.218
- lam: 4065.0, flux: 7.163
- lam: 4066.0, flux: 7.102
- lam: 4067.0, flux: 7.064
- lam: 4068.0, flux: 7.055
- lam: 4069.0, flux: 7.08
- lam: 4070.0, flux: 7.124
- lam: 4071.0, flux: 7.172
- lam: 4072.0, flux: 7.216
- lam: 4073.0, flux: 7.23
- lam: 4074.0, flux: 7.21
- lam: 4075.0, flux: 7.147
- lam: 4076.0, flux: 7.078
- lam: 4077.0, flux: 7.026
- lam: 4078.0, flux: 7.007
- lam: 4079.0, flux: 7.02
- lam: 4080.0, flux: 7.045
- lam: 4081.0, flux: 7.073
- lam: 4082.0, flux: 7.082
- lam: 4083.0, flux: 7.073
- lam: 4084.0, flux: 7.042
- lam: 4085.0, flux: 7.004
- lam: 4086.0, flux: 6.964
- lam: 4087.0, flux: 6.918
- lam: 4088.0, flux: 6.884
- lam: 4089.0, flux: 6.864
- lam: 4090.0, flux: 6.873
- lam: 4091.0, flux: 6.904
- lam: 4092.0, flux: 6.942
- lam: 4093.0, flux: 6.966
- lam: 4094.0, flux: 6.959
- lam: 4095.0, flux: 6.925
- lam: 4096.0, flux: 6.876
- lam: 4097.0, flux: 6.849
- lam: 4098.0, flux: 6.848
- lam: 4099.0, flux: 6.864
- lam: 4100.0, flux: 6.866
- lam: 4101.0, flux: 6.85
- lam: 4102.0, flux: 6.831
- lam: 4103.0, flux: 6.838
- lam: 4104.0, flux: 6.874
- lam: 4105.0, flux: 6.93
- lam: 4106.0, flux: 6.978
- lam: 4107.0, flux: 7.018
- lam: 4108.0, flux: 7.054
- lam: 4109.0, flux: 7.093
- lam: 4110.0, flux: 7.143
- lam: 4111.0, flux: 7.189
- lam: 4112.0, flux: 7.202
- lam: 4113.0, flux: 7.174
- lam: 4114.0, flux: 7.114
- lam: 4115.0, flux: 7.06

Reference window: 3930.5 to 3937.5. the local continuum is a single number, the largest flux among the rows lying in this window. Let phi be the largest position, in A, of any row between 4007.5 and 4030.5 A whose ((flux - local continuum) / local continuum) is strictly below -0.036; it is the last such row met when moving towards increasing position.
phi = 4030.0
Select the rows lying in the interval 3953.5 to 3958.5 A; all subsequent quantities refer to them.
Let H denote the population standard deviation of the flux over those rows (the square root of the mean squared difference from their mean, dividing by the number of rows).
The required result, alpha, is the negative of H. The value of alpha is -0.020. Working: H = 0.02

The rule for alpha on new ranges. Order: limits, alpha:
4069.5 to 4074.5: -0.038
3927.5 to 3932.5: -0.022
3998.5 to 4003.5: -0.118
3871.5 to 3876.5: -0.036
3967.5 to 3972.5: -0.019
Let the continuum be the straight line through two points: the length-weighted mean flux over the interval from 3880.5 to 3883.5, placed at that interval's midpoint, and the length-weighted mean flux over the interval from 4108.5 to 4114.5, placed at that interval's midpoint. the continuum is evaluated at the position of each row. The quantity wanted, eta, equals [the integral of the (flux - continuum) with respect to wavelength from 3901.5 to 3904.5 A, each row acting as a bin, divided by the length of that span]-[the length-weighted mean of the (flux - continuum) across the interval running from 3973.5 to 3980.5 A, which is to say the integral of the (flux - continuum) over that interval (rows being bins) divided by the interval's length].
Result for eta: -0.29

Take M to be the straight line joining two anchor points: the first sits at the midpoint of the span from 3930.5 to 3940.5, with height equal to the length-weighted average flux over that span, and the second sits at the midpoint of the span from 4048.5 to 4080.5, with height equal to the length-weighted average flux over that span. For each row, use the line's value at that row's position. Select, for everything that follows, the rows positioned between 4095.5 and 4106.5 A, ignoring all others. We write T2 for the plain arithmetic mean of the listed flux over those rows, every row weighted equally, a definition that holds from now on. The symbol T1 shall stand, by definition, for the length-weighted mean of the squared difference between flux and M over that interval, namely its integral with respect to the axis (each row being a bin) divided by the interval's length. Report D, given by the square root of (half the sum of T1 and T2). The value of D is 1.86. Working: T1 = 0.027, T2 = 6.87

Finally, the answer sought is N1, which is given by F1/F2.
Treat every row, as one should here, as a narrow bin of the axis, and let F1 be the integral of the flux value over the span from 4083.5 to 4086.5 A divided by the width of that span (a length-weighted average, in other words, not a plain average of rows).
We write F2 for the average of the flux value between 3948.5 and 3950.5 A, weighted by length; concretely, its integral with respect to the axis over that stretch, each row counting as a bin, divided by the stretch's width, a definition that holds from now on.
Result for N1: 0.873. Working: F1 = 7.00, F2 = 8.02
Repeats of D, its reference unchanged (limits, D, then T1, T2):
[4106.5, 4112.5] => 1.89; 0.025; 7.12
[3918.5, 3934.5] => 2.00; 0.007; 7.98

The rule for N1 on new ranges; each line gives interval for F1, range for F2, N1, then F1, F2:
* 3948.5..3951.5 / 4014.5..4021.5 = 1.057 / 8.05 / 7.62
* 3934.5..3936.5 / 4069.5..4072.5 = 1.121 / 8.04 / 7.17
